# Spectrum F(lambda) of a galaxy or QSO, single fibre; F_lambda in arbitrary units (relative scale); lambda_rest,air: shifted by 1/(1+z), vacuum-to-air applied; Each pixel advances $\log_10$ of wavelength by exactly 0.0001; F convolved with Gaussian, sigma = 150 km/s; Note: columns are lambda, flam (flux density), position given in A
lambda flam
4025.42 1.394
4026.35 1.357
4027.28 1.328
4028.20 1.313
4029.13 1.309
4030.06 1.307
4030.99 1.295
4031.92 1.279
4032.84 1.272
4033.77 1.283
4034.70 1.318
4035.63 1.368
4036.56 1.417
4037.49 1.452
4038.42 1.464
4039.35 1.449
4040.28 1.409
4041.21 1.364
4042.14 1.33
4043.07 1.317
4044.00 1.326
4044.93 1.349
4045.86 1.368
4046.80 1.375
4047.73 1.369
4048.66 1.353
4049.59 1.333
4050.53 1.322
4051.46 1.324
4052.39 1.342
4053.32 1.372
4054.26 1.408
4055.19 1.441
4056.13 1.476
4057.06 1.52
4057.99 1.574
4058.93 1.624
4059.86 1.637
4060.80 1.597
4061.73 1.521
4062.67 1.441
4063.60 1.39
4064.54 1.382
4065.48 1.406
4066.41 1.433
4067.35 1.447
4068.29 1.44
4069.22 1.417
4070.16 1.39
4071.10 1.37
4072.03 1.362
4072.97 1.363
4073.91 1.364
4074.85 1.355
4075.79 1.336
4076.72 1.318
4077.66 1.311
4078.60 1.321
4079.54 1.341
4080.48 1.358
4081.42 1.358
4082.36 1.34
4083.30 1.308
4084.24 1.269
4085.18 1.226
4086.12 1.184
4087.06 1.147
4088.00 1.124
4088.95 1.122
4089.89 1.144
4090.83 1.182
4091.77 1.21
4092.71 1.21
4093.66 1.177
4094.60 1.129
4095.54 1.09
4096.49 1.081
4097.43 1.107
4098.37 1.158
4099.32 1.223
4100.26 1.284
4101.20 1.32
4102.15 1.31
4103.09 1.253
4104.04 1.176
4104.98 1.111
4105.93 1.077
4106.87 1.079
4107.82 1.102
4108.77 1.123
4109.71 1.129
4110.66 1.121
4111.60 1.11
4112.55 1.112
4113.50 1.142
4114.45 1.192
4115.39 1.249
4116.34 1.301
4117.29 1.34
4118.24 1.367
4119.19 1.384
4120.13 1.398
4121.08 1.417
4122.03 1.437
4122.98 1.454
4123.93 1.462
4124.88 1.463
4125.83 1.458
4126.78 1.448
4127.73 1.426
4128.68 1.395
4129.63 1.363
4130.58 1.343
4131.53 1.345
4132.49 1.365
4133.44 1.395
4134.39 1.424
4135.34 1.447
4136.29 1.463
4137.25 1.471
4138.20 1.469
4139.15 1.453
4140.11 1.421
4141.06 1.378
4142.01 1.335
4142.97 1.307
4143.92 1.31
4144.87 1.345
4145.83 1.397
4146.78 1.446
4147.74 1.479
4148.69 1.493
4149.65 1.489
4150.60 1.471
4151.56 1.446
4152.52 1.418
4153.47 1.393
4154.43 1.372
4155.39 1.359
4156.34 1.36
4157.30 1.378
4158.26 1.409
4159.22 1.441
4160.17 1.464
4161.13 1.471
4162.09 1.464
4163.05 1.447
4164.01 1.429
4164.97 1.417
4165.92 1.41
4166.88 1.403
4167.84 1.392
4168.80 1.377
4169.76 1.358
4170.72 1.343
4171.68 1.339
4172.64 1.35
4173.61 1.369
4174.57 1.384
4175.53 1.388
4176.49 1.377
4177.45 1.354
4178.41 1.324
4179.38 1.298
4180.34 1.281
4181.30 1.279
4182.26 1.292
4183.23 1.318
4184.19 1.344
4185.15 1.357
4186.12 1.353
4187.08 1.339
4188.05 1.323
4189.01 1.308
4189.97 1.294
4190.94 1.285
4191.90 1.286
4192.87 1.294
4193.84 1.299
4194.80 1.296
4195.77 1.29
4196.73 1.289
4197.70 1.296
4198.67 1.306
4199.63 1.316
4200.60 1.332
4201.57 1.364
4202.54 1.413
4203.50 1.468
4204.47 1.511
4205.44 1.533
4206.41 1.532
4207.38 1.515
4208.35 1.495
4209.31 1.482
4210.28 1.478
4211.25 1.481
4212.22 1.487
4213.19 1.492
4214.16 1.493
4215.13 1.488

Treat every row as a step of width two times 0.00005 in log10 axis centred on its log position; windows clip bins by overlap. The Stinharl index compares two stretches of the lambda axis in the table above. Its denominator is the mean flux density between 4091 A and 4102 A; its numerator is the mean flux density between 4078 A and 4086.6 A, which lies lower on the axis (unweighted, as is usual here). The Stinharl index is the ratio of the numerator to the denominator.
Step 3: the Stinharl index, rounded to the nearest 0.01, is 1.10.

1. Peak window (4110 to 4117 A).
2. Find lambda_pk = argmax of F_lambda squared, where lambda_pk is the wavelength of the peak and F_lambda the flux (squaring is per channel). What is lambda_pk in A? 4116.34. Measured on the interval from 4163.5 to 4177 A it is 4164.01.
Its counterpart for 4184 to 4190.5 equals 4185.15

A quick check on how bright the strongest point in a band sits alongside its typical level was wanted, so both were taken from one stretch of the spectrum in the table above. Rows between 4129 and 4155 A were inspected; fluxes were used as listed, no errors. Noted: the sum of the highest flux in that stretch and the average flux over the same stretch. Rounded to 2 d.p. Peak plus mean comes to 2.90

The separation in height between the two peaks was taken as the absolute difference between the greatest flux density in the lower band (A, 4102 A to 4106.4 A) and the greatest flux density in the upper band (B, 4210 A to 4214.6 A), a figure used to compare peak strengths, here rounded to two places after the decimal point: 0.18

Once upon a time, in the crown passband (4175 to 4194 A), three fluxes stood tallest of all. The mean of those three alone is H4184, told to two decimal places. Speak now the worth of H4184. 1.37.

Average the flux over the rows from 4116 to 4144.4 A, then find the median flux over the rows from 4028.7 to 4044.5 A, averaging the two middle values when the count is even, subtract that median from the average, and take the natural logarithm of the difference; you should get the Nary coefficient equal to -2.6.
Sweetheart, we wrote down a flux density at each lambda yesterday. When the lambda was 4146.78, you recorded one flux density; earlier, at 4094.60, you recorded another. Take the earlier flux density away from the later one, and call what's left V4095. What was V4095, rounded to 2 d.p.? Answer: 0.32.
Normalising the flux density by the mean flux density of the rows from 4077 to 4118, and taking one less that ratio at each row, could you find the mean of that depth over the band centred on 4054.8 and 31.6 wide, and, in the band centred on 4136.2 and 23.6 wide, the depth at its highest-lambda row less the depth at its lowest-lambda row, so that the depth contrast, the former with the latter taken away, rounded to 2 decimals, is -0.17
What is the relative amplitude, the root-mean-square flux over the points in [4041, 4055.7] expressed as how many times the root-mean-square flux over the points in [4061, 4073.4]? 0.96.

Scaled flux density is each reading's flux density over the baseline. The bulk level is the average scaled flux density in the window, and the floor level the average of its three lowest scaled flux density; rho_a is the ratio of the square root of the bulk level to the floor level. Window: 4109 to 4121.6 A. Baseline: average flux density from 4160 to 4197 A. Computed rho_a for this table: 1.17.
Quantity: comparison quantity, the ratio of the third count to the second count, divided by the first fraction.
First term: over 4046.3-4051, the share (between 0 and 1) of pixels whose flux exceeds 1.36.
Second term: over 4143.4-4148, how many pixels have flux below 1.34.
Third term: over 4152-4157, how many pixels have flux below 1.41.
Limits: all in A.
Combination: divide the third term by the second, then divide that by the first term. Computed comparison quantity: 10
